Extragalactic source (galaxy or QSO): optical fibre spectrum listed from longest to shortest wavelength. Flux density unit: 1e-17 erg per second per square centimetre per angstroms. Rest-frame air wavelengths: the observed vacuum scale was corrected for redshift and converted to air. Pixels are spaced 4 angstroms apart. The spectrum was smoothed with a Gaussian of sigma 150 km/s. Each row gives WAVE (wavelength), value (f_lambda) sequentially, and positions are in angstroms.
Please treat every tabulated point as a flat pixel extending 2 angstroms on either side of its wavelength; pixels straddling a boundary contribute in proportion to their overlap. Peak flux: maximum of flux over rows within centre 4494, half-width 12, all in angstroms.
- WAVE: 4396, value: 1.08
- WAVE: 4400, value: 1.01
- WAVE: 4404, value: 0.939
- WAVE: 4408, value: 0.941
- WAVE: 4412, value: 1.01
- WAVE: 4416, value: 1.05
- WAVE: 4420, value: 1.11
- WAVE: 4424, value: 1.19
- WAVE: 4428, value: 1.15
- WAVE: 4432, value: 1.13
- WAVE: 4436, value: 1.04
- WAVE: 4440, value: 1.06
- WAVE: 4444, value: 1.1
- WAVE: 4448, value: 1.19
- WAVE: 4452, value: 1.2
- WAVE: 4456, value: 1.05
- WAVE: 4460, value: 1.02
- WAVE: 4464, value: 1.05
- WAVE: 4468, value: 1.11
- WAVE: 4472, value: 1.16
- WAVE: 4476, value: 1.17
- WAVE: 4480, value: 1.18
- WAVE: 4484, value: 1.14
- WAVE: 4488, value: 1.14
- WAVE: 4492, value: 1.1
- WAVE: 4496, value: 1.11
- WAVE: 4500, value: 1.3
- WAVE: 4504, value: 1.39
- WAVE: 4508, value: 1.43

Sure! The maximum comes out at 1.39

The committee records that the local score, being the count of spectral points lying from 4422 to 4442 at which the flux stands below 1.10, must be 2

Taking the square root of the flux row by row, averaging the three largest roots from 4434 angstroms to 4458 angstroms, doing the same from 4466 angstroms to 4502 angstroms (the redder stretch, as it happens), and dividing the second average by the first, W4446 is 1.02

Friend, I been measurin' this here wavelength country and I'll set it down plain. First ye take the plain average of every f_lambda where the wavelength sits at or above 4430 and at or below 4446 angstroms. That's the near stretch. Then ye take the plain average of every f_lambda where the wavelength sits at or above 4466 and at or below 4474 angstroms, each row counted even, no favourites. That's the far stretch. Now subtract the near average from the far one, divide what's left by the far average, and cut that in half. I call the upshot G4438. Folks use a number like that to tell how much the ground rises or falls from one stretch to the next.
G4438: 0.023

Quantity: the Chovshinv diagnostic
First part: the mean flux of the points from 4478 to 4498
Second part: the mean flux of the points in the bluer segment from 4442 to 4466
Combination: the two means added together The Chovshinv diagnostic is 2.24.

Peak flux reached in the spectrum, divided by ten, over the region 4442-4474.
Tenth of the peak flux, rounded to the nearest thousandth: 0.120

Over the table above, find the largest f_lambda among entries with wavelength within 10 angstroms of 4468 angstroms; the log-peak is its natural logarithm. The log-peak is 0.157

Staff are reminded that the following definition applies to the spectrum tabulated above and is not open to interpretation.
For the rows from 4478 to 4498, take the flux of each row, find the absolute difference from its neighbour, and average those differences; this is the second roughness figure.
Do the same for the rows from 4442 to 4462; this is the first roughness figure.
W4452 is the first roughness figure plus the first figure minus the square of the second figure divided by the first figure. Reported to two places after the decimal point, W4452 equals 0.13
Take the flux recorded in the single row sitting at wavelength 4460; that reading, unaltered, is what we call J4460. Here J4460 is 1.02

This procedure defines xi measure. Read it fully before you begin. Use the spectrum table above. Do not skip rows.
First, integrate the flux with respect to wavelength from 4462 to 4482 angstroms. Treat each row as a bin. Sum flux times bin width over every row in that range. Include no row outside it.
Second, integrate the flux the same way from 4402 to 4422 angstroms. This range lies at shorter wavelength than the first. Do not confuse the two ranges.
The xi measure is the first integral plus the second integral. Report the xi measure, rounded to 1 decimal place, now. 42.9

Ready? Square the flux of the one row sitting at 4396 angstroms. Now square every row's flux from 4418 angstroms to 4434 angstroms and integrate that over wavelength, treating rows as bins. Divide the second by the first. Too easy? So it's 18.0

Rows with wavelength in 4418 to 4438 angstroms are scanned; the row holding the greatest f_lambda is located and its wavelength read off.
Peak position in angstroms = 4424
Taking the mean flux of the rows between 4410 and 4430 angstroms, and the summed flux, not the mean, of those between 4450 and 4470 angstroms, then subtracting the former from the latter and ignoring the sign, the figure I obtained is 4.33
